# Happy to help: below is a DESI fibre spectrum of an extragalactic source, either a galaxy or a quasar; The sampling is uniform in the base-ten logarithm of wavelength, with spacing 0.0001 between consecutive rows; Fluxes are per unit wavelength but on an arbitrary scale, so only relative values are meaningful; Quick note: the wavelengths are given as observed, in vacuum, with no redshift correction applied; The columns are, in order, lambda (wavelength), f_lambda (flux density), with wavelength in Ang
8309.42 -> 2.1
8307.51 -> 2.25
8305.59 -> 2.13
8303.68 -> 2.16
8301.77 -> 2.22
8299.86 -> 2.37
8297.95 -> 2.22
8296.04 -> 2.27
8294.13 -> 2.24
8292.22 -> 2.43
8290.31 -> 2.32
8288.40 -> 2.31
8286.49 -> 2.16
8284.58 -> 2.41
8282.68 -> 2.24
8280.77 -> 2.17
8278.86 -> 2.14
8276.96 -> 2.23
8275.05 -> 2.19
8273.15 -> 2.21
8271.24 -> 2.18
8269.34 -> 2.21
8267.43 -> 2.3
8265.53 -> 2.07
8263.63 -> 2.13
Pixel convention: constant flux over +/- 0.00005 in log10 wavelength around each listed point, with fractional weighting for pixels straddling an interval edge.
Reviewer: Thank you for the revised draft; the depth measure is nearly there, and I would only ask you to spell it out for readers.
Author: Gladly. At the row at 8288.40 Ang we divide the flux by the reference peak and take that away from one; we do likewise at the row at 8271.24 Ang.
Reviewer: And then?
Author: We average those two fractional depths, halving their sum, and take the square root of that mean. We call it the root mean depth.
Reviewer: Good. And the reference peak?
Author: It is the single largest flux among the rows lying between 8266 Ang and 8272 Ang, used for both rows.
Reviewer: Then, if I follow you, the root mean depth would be 0.15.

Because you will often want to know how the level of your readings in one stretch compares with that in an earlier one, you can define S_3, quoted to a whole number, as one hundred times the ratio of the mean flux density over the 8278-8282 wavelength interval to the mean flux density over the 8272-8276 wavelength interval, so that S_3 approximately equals 98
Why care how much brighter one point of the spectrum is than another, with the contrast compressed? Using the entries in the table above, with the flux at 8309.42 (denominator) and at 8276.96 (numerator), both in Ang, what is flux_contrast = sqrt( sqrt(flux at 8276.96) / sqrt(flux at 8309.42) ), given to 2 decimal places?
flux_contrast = 1.02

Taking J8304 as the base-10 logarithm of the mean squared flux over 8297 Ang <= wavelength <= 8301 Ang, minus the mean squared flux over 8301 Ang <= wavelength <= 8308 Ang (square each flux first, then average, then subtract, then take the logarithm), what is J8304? -0.3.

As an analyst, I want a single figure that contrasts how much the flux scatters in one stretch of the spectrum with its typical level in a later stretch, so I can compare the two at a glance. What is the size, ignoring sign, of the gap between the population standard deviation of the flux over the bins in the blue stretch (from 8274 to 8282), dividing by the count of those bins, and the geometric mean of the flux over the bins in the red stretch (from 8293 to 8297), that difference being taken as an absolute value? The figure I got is 2.22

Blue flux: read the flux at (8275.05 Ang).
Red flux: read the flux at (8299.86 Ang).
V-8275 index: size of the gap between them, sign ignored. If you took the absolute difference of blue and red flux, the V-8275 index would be 0.18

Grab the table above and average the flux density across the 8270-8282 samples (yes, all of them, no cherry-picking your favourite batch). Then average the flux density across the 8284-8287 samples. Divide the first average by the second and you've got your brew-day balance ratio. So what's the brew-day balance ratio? 0.957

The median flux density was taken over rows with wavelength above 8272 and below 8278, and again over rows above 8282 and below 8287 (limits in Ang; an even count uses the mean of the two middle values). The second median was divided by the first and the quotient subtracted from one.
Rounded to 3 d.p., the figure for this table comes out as -0.014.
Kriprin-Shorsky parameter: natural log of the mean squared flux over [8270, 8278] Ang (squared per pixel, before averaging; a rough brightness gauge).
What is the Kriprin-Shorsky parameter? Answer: 1.58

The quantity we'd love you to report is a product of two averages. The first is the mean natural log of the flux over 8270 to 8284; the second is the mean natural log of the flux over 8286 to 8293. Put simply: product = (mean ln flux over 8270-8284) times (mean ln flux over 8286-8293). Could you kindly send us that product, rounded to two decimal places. 0.66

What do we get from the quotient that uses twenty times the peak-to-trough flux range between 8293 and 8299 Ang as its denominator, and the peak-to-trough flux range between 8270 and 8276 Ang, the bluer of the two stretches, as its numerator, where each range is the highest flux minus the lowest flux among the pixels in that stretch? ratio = 0.030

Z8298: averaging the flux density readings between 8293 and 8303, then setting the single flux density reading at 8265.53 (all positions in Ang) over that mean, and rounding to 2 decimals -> 0.91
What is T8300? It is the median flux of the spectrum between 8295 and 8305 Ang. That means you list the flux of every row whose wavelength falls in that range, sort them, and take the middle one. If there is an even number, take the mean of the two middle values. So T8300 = 2.22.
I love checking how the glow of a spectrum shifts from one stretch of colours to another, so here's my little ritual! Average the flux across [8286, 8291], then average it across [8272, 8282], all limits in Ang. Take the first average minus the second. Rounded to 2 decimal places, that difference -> 0.08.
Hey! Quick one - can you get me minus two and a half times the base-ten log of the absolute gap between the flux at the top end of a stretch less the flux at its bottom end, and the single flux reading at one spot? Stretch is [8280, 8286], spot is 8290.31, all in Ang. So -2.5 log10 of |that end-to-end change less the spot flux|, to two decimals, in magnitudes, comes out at -0.80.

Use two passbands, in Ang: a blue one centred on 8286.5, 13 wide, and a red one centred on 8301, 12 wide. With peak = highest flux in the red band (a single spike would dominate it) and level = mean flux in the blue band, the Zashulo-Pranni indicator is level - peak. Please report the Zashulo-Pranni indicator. -0.08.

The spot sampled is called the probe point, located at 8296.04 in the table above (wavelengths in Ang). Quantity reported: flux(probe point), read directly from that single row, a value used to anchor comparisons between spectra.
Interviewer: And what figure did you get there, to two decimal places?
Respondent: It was 2.27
